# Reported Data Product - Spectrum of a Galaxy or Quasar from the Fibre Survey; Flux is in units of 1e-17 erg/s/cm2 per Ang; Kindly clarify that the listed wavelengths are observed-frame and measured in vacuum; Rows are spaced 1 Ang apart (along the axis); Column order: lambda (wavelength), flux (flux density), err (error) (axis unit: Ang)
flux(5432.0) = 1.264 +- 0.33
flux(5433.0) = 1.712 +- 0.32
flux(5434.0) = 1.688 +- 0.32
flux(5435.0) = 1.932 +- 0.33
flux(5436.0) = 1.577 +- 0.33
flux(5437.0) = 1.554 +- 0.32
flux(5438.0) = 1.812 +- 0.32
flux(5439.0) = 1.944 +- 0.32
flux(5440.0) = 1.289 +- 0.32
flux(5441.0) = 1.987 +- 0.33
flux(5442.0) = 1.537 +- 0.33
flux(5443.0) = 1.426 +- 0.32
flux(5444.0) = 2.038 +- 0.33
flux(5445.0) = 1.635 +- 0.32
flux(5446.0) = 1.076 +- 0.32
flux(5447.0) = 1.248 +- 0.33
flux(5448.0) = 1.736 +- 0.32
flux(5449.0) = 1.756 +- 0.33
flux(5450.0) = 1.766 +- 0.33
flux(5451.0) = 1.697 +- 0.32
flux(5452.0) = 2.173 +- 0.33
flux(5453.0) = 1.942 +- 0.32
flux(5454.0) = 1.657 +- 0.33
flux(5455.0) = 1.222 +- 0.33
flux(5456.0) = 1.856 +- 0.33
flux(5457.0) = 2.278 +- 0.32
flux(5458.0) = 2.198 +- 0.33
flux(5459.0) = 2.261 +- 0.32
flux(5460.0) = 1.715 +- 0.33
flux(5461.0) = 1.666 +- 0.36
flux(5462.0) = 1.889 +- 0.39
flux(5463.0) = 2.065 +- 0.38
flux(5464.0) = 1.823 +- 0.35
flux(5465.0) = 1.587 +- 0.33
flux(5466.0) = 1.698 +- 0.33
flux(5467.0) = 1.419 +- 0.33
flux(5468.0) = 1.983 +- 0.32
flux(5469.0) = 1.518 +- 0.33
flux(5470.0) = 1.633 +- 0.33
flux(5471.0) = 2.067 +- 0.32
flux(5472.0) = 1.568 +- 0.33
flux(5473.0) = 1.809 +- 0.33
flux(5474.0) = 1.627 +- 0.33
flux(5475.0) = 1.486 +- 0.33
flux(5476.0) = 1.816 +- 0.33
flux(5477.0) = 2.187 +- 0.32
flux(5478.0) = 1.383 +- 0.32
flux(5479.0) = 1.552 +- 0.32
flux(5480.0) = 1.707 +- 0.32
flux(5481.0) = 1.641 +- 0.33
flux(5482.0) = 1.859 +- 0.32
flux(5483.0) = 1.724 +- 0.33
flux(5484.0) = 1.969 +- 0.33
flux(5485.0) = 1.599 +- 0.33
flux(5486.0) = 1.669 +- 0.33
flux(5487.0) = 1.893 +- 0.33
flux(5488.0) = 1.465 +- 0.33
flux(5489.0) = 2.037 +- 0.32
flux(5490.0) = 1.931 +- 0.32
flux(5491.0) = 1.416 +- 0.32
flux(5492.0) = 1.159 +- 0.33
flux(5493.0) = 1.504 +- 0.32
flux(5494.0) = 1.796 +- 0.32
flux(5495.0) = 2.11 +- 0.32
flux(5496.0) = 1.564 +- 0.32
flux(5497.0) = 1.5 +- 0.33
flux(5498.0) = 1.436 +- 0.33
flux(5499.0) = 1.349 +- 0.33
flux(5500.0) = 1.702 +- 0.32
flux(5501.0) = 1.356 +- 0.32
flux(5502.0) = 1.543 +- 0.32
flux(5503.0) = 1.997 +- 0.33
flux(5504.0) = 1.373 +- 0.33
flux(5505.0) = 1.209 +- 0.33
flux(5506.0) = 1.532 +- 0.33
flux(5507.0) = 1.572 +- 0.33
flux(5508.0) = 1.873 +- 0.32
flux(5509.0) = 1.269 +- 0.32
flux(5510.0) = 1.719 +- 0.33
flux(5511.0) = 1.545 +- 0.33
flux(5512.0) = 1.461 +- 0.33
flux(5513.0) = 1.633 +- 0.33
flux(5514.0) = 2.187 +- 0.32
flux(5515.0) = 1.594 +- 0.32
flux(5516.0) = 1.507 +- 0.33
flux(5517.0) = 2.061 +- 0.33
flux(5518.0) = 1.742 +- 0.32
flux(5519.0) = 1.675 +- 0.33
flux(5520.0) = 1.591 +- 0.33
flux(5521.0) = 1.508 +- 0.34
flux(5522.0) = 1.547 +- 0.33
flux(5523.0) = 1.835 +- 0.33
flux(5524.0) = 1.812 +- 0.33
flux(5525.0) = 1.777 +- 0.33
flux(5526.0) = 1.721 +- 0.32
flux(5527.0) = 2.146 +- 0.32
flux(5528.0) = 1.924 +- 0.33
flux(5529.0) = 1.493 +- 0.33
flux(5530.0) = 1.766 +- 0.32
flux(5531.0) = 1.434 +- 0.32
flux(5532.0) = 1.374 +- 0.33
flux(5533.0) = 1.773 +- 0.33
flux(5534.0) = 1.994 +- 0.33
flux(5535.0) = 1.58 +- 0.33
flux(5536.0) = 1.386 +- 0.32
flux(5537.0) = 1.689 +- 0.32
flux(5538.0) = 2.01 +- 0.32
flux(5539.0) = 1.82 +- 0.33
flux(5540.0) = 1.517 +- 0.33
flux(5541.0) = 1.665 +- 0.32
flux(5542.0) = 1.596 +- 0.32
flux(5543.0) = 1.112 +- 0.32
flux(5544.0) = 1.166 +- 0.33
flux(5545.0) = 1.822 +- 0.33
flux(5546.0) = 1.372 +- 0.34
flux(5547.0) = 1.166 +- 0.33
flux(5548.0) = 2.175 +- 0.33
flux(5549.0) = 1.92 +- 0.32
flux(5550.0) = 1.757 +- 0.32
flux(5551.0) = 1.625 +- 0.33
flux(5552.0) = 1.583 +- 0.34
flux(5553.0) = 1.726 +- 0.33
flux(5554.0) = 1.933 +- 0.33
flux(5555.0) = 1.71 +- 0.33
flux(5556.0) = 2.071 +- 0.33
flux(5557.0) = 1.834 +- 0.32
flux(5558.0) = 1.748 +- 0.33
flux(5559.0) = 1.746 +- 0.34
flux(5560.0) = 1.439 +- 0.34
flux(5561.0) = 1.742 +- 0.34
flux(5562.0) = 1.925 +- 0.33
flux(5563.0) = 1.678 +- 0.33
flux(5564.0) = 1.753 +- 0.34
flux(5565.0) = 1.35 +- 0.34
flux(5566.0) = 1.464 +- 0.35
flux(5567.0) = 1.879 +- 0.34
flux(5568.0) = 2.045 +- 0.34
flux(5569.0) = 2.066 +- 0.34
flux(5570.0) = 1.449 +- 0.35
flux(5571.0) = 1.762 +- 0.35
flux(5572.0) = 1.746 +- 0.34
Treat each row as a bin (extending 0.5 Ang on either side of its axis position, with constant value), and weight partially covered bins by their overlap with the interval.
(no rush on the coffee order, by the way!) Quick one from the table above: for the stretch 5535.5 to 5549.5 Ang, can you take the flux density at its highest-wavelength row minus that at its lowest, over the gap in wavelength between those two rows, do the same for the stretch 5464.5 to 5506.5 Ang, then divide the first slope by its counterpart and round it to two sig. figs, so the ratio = -31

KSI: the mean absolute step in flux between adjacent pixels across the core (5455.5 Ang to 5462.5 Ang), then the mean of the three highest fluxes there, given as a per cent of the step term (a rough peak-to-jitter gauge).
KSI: 974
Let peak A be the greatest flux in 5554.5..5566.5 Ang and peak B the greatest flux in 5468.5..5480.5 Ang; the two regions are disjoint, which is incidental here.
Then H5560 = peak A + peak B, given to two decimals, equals 4.26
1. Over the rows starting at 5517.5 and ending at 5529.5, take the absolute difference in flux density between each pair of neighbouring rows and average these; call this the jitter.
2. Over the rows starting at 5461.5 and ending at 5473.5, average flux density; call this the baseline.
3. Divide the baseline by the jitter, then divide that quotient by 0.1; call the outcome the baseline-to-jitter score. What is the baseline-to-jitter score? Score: 110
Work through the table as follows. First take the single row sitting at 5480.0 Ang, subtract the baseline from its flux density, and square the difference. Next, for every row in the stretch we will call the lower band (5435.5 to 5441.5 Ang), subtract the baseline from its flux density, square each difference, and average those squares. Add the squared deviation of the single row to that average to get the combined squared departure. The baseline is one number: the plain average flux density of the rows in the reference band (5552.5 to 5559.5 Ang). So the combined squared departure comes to 0.091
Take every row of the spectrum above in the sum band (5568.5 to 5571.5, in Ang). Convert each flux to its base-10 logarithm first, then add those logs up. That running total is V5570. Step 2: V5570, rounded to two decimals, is 0.72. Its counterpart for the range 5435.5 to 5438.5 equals 0.65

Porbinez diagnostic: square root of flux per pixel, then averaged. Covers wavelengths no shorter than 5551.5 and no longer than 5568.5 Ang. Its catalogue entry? 1.318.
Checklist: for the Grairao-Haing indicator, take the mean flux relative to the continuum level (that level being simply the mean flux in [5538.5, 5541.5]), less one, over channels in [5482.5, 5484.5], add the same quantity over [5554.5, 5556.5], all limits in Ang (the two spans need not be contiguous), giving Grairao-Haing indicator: 0.24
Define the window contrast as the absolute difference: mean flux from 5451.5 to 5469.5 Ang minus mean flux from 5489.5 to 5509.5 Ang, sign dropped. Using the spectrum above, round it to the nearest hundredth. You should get 0.27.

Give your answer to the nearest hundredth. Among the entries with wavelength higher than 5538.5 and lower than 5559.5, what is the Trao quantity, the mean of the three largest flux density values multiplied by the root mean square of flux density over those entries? 3.49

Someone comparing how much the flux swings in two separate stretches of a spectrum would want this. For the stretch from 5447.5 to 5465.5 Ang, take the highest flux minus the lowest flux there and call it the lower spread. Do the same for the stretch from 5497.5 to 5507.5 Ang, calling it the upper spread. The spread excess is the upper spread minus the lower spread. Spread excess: -0.3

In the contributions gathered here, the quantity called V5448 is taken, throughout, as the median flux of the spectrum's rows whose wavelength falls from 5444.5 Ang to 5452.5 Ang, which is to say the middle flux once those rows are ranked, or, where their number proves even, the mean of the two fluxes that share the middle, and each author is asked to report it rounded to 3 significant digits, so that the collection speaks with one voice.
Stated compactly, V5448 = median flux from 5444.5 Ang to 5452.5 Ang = 1.72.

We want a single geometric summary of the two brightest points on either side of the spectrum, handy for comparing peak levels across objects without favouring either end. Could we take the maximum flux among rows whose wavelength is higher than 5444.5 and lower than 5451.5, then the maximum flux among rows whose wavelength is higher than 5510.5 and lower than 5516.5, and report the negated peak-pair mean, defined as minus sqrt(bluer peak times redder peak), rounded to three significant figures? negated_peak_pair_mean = -1.97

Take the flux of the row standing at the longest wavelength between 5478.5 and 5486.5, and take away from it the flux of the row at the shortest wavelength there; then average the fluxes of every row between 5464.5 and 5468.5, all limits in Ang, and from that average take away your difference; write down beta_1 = 1.55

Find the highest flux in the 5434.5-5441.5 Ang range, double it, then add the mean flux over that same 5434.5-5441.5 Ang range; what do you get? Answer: 5.7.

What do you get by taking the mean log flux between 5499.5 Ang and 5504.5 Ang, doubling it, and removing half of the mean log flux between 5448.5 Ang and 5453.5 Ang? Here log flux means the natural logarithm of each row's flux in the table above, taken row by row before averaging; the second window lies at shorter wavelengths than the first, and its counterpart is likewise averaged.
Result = 0.60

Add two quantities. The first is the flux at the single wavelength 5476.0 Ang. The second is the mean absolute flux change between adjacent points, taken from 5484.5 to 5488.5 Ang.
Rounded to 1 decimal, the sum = 2.1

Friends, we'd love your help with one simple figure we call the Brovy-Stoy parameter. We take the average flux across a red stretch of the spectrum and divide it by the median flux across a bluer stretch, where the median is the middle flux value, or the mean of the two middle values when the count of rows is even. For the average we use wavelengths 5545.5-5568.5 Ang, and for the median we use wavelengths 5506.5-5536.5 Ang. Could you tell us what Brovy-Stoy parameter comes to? 1.04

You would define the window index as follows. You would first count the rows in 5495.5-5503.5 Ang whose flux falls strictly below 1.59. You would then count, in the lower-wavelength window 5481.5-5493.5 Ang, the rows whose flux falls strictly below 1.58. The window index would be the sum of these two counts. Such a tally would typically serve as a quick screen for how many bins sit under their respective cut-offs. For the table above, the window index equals 10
